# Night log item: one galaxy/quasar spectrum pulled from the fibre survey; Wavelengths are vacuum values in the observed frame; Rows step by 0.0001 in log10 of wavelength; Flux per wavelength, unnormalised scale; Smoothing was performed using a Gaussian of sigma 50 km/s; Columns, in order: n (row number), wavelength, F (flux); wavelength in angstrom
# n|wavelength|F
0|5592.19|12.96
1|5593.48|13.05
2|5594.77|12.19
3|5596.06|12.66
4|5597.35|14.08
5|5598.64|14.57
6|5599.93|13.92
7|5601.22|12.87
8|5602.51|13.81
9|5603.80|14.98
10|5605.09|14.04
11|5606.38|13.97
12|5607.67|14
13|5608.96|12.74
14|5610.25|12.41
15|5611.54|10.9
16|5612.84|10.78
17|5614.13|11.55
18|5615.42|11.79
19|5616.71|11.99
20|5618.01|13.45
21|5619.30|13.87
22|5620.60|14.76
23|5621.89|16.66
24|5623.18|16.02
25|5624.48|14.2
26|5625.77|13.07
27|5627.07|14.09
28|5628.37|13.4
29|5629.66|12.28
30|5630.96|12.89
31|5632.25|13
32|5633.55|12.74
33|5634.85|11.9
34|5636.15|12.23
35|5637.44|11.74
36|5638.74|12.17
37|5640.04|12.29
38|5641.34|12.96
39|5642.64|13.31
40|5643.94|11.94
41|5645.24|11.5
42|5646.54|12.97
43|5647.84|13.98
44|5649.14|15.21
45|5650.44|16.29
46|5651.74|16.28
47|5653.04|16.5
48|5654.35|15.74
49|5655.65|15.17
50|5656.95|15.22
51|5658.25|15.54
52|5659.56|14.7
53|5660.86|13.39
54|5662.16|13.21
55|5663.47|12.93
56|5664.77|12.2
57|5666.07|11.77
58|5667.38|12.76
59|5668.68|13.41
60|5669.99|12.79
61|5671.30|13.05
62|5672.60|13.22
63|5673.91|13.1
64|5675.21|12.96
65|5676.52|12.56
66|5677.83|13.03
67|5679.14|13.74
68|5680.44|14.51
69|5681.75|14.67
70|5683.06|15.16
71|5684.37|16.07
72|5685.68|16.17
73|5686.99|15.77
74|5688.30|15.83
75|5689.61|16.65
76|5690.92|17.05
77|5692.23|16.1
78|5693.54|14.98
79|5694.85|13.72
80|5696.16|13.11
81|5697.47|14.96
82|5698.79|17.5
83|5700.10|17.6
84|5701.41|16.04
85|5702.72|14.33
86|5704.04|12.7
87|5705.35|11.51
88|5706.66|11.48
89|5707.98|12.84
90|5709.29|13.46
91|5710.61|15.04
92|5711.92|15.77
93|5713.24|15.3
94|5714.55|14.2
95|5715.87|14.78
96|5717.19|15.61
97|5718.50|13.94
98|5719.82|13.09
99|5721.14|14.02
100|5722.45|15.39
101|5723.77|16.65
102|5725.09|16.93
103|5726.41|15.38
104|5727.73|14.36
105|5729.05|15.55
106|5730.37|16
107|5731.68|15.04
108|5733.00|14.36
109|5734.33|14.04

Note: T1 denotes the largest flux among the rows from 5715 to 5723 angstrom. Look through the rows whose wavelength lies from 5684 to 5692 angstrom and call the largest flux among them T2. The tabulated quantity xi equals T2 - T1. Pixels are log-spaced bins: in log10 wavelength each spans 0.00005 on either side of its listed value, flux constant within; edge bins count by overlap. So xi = 1.4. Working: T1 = 15.61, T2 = 17.05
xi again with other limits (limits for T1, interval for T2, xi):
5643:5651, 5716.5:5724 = 0.4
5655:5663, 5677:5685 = 0.5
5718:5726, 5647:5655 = -0.4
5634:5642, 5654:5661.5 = 2.8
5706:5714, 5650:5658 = 0.7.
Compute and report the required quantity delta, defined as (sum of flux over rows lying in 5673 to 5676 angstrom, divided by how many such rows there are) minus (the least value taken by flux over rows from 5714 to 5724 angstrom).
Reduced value -0.1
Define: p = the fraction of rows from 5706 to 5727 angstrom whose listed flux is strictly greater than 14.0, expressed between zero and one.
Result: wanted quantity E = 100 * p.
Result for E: 69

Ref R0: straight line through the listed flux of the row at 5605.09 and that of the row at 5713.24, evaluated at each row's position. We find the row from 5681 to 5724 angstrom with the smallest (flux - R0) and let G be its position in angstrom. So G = 5706.66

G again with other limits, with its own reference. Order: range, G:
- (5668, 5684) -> 5676.52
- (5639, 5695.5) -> 5645.24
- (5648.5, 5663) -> 5662.16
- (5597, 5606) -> 5601.22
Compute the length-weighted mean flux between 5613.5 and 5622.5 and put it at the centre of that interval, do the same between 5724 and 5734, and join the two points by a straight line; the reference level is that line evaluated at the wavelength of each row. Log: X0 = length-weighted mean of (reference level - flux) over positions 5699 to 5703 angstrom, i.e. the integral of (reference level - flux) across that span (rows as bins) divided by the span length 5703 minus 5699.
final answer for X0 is -1.4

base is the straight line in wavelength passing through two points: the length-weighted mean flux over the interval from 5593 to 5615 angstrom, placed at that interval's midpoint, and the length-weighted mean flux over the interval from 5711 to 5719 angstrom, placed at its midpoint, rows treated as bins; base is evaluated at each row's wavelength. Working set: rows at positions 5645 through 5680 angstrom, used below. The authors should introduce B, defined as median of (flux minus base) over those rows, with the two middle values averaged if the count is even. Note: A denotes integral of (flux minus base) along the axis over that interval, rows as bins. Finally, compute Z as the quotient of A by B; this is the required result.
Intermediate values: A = -8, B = -0.83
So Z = 9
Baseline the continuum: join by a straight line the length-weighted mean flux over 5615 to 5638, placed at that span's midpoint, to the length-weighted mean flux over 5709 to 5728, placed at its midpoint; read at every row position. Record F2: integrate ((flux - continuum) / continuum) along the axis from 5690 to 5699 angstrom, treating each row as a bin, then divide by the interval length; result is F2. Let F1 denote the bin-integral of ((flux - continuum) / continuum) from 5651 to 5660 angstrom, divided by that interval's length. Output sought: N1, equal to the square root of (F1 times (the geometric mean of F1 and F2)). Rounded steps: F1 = 0.127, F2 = 0.050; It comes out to 0.10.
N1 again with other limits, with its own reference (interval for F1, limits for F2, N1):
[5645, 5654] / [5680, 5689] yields 0.08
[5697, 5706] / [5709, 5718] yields 0.01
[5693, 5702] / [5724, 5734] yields 0.04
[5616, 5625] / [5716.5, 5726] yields 0.04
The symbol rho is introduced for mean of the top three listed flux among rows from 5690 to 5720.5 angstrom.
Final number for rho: 17.4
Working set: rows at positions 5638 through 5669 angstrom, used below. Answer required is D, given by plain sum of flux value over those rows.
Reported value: 331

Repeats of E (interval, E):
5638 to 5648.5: 0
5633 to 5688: 36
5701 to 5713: 44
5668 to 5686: 36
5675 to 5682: 33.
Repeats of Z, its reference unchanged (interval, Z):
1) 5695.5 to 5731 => -51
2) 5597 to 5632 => 12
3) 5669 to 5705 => 25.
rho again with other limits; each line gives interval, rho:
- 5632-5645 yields 13.1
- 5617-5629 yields 15.8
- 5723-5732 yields 16.5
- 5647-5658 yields 16.4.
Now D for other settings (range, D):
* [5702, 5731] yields 318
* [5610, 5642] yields 323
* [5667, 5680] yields 131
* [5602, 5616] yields 141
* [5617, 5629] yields 130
